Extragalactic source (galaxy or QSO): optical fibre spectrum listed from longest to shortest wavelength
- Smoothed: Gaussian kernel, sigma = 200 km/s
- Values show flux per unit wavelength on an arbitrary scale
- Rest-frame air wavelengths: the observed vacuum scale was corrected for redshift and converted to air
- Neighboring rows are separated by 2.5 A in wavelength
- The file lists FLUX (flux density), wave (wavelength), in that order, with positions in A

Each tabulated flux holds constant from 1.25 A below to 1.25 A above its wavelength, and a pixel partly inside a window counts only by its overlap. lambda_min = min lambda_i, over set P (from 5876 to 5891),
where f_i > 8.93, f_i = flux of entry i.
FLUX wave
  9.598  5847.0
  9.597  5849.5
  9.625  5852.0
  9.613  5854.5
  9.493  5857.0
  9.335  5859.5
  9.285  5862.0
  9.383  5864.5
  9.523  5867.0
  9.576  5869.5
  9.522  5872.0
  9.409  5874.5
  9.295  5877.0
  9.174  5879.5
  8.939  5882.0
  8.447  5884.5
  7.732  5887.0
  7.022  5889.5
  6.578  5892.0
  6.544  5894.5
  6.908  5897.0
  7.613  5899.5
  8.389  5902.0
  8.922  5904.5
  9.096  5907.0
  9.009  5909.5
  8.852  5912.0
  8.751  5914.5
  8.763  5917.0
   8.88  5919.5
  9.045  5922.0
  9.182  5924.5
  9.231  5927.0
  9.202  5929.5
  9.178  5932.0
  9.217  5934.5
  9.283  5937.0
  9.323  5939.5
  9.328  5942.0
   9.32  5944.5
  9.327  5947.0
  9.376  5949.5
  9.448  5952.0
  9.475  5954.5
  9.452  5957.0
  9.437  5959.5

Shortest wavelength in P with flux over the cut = 5877.0 A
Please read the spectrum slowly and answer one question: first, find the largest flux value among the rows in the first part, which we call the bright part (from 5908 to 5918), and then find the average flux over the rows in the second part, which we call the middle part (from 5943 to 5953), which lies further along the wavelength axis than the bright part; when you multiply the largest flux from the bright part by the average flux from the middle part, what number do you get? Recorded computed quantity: 84.4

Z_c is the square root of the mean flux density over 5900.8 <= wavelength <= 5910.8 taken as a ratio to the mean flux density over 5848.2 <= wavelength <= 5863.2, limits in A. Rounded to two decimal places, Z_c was 0.97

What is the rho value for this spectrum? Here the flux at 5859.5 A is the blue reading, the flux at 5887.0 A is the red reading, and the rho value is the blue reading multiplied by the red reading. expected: 72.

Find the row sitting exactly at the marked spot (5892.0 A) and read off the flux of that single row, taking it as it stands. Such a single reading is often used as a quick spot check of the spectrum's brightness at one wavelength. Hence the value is 6.578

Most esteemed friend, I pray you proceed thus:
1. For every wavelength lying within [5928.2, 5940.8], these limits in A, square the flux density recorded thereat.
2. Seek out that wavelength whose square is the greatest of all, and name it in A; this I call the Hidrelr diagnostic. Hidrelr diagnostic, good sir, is 5939.5 A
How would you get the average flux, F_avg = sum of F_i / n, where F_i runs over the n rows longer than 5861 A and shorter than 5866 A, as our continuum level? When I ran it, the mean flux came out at 9.3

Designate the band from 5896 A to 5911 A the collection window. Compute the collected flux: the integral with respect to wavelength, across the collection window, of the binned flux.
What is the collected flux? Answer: 125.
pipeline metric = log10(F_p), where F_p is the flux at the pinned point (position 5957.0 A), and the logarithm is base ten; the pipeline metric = 0.9755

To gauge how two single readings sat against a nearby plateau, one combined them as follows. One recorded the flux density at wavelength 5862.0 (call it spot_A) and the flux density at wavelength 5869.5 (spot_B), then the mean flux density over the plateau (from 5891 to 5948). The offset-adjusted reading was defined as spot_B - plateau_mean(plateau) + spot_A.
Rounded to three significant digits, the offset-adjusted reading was 10.2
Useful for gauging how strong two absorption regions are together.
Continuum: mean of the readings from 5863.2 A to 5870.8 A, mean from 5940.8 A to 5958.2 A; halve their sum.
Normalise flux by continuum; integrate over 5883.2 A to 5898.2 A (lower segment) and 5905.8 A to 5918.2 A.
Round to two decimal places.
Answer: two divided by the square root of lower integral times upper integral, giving 0.17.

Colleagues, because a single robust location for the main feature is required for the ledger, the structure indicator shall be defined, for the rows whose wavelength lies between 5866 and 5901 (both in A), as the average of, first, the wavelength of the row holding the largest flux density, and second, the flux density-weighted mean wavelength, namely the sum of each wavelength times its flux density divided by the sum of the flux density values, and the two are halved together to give 5875.7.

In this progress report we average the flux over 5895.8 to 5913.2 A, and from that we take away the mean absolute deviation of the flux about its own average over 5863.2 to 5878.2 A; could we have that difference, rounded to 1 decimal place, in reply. 8.3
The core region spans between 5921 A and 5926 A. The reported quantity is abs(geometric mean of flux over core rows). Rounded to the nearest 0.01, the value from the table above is 9.11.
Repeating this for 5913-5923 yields 8.86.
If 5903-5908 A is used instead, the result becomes 9.01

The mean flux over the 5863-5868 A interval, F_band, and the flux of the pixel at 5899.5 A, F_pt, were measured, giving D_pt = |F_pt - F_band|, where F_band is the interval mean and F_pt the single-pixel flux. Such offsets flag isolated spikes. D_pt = 1.8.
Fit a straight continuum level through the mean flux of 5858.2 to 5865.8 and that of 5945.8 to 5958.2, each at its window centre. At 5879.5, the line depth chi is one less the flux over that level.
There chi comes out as 0.019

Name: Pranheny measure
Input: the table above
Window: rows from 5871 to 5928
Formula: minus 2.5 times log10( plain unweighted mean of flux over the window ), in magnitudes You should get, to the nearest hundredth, -2.32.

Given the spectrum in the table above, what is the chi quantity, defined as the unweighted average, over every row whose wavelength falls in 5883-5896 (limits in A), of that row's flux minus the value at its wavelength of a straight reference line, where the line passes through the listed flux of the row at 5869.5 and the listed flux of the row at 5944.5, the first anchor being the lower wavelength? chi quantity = -2.2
